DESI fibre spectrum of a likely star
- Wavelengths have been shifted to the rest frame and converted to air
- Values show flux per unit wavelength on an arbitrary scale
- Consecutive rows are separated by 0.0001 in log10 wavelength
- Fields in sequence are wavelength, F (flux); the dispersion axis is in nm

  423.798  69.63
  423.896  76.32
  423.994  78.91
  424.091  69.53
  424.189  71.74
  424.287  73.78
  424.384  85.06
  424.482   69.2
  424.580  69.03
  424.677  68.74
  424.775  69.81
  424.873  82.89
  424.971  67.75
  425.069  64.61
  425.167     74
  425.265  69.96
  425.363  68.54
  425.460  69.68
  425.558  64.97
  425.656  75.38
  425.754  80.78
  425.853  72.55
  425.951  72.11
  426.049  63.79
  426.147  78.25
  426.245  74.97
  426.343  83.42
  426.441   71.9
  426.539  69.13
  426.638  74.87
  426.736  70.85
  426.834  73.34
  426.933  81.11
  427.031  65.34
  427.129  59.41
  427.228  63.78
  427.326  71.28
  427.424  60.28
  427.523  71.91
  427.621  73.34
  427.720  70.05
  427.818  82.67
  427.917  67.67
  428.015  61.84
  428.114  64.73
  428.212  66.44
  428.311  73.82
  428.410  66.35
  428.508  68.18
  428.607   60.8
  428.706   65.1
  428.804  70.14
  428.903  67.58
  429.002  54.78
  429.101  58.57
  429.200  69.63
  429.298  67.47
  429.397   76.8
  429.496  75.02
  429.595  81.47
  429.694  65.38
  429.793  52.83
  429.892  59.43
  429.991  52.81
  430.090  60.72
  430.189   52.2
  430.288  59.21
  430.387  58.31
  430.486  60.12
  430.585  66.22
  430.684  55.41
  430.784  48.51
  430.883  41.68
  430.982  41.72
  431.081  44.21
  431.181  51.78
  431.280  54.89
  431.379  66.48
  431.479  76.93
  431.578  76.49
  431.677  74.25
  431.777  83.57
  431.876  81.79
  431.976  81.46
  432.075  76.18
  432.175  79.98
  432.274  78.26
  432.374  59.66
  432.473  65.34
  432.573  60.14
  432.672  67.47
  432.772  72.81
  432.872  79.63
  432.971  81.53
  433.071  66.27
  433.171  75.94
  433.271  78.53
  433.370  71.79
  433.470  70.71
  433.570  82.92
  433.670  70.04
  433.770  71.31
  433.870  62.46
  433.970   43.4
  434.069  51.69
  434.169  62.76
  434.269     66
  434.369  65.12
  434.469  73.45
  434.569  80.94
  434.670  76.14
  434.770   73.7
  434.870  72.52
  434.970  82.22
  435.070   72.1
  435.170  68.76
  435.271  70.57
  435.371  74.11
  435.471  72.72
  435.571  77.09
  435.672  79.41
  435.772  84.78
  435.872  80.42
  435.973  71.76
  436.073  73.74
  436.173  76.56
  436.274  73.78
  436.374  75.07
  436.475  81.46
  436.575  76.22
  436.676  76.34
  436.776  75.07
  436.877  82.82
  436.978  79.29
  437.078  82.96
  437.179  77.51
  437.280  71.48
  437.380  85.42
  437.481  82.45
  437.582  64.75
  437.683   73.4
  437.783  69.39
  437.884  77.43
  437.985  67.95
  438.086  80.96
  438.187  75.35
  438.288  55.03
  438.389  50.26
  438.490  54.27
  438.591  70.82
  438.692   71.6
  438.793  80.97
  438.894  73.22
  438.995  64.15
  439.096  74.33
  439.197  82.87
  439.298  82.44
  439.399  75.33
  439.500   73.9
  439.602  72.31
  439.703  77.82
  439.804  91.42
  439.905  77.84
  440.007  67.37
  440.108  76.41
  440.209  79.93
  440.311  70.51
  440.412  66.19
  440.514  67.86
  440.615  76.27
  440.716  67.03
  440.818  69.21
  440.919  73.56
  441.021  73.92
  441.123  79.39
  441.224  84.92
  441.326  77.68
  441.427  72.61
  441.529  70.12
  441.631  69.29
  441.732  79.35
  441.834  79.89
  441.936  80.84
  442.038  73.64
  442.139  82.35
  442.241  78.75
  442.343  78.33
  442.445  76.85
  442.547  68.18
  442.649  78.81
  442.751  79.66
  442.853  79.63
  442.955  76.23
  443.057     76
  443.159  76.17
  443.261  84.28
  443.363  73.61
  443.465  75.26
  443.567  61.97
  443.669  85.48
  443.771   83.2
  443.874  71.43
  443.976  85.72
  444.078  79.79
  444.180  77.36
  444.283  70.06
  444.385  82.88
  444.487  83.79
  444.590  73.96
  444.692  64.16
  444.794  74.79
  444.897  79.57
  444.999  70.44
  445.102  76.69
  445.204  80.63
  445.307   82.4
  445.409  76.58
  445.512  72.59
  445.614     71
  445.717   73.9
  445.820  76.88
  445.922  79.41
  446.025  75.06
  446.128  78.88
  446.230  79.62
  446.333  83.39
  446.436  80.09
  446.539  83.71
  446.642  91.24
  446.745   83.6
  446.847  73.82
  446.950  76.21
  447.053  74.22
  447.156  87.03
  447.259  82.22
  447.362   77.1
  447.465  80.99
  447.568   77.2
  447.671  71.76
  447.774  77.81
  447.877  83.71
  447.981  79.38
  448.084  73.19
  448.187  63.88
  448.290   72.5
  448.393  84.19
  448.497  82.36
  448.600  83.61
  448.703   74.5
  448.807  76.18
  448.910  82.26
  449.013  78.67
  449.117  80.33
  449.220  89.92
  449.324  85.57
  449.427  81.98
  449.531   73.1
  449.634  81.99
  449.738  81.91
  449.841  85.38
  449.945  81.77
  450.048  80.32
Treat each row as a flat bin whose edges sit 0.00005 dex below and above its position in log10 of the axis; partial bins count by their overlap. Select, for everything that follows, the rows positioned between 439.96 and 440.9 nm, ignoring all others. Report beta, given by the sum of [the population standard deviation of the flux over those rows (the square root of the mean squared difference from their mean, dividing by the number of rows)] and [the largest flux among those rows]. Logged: 85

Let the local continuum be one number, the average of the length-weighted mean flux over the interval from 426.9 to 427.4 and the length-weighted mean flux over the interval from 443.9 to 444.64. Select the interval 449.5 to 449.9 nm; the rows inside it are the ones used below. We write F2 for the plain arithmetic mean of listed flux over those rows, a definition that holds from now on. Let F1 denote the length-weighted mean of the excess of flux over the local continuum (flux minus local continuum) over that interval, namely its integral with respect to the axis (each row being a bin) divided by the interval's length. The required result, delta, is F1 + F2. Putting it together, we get 88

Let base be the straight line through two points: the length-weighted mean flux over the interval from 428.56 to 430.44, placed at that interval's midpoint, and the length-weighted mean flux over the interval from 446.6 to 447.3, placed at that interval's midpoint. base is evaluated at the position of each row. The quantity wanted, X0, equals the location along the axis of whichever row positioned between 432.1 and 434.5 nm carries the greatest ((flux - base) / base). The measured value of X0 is 433.570 nm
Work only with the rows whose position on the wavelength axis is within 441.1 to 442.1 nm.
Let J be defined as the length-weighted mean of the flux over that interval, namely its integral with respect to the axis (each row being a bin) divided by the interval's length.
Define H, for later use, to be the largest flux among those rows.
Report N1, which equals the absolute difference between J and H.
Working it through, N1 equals 8.1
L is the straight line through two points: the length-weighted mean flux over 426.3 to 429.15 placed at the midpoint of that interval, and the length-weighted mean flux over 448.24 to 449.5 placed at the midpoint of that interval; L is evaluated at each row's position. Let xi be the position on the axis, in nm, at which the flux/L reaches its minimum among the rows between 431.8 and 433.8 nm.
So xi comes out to 432.374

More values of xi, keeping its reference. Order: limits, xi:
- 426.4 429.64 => 429.002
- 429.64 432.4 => 430.883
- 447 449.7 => 448.187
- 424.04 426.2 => 426.049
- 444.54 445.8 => 444.692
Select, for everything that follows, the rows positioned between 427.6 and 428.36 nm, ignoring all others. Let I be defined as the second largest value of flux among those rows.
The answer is 73.82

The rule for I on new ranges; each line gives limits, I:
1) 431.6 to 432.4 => 81.79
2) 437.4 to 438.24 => 80.96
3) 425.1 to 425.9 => 75.38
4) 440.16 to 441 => 76.27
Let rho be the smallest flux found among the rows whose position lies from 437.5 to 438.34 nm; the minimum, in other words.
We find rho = 55.03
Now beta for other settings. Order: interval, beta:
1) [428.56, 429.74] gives 89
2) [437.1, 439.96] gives 101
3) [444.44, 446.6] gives 89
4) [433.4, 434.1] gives 95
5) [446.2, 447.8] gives 96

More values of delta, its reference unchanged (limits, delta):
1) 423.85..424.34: 75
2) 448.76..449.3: 90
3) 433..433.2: 70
